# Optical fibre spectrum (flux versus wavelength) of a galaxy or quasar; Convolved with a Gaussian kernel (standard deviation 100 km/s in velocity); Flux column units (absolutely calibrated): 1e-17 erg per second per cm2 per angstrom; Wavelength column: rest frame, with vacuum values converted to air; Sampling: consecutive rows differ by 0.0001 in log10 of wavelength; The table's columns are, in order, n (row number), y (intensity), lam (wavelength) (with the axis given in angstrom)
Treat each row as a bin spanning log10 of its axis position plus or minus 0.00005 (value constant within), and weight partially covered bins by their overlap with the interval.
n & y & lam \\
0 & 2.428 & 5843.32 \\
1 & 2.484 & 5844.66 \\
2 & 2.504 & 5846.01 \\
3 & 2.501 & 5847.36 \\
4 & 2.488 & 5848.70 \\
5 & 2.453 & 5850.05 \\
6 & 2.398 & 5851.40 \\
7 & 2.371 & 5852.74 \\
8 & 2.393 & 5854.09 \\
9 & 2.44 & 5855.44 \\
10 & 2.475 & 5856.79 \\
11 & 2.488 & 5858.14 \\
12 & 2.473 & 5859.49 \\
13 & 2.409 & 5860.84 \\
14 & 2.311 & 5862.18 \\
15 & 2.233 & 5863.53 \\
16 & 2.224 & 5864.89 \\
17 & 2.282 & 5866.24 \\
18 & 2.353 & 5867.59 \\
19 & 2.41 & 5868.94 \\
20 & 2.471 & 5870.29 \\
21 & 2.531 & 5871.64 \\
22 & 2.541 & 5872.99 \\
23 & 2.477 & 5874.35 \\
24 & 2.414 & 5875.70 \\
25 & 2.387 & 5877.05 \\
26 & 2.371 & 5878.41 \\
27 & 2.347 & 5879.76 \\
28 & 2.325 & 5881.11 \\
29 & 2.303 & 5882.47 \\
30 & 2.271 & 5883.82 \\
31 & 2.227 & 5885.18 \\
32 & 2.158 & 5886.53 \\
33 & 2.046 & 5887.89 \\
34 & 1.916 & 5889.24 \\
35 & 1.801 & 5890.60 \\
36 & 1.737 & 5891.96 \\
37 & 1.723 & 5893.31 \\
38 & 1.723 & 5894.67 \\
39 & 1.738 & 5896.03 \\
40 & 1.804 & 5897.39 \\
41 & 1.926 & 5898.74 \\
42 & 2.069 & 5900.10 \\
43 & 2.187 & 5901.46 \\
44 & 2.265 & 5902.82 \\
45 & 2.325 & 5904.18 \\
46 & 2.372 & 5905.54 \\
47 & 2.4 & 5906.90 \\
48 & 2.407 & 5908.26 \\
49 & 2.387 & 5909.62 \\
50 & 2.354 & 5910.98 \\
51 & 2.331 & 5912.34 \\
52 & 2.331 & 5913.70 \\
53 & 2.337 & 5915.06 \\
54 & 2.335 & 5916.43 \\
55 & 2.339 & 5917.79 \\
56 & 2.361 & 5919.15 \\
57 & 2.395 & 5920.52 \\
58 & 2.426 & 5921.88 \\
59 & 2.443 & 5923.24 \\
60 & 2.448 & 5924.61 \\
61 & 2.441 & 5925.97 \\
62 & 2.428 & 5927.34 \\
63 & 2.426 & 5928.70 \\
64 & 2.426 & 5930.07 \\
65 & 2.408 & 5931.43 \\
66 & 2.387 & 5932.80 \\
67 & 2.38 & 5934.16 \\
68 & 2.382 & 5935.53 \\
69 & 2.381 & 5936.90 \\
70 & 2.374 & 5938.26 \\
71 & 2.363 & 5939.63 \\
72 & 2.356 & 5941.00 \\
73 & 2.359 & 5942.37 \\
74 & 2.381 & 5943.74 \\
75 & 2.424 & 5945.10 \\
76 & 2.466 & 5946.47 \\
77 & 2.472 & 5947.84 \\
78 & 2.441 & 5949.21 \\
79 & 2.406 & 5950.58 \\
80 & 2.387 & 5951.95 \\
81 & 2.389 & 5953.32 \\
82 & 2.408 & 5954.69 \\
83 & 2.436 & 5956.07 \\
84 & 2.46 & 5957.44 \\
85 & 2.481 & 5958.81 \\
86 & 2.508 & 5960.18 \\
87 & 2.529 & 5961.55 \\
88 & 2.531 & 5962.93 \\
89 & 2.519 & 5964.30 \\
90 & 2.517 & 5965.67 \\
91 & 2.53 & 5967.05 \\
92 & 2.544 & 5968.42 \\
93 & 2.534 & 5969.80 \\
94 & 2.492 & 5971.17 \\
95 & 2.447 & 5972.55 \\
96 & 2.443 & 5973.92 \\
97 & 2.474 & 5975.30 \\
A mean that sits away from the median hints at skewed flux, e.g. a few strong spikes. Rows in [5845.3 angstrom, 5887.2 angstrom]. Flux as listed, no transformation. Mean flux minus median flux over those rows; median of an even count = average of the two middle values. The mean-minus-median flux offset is -0.010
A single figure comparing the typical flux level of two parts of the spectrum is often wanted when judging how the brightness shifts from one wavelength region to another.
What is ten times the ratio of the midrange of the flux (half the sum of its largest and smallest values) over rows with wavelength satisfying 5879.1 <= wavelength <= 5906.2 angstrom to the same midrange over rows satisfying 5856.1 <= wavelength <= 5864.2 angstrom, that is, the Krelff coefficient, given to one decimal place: 8.7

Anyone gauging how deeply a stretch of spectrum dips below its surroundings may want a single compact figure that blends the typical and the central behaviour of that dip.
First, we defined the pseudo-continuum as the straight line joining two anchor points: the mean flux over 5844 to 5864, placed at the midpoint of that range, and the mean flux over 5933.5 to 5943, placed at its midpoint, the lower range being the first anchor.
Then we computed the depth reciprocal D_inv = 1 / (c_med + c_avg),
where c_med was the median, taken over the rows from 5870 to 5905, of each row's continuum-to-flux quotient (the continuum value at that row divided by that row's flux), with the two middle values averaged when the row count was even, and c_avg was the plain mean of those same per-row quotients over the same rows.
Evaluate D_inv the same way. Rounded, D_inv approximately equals 0.45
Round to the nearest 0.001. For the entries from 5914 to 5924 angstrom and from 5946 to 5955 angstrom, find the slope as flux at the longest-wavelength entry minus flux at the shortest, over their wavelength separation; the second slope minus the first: -0.020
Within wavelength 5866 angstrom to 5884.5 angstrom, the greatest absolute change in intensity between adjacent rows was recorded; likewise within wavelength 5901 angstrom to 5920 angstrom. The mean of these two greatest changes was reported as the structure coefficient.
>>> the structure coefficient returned 0.07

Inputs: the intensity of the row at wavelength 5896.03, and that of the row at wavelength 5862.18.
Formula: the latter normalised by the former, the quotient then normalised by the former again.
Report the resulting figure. 0.77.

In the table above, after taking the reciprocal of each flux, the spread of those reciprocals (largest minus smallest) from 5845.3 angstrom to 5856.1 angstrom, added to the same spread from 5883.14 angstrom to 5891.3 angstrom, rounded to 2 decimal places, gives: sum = 0.14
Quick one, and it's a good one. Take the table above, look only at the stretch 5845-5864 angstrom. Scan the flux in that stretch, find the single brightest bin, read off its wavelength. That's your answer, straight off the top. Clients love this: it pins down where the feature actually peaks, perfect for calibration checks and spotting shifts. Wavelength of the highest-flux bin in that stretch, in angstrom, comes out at 5846.01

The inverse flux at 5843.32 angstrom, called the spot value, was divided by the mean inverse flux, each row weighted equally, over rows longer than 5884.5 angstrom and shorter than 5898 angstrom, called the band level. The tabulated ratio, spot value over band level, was 0.8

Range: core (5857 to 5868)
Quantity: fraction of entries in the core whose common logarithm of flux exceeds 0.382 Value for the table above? 0.25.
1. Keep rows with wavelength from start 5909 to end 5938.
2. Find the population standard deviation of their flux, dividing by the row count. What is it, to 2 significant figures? 0.039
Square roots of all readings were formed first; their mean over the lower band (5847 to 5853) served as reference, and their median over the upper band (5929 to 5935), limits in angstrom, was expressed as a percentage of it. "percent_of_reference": 99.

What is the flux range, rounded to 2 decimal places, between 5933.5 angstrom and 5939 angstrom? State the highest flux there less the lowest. 0.01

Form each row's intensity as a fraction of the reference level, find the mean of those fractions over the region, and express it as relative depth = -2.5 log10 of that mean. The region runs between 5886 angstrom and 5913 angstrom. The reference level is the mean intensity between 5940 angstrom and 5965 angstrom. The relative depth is 0.17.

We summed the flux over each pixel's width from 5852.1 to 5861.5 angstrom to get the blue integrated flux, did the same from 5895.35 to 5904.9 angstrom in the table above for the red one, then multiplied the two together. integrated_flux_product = 447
